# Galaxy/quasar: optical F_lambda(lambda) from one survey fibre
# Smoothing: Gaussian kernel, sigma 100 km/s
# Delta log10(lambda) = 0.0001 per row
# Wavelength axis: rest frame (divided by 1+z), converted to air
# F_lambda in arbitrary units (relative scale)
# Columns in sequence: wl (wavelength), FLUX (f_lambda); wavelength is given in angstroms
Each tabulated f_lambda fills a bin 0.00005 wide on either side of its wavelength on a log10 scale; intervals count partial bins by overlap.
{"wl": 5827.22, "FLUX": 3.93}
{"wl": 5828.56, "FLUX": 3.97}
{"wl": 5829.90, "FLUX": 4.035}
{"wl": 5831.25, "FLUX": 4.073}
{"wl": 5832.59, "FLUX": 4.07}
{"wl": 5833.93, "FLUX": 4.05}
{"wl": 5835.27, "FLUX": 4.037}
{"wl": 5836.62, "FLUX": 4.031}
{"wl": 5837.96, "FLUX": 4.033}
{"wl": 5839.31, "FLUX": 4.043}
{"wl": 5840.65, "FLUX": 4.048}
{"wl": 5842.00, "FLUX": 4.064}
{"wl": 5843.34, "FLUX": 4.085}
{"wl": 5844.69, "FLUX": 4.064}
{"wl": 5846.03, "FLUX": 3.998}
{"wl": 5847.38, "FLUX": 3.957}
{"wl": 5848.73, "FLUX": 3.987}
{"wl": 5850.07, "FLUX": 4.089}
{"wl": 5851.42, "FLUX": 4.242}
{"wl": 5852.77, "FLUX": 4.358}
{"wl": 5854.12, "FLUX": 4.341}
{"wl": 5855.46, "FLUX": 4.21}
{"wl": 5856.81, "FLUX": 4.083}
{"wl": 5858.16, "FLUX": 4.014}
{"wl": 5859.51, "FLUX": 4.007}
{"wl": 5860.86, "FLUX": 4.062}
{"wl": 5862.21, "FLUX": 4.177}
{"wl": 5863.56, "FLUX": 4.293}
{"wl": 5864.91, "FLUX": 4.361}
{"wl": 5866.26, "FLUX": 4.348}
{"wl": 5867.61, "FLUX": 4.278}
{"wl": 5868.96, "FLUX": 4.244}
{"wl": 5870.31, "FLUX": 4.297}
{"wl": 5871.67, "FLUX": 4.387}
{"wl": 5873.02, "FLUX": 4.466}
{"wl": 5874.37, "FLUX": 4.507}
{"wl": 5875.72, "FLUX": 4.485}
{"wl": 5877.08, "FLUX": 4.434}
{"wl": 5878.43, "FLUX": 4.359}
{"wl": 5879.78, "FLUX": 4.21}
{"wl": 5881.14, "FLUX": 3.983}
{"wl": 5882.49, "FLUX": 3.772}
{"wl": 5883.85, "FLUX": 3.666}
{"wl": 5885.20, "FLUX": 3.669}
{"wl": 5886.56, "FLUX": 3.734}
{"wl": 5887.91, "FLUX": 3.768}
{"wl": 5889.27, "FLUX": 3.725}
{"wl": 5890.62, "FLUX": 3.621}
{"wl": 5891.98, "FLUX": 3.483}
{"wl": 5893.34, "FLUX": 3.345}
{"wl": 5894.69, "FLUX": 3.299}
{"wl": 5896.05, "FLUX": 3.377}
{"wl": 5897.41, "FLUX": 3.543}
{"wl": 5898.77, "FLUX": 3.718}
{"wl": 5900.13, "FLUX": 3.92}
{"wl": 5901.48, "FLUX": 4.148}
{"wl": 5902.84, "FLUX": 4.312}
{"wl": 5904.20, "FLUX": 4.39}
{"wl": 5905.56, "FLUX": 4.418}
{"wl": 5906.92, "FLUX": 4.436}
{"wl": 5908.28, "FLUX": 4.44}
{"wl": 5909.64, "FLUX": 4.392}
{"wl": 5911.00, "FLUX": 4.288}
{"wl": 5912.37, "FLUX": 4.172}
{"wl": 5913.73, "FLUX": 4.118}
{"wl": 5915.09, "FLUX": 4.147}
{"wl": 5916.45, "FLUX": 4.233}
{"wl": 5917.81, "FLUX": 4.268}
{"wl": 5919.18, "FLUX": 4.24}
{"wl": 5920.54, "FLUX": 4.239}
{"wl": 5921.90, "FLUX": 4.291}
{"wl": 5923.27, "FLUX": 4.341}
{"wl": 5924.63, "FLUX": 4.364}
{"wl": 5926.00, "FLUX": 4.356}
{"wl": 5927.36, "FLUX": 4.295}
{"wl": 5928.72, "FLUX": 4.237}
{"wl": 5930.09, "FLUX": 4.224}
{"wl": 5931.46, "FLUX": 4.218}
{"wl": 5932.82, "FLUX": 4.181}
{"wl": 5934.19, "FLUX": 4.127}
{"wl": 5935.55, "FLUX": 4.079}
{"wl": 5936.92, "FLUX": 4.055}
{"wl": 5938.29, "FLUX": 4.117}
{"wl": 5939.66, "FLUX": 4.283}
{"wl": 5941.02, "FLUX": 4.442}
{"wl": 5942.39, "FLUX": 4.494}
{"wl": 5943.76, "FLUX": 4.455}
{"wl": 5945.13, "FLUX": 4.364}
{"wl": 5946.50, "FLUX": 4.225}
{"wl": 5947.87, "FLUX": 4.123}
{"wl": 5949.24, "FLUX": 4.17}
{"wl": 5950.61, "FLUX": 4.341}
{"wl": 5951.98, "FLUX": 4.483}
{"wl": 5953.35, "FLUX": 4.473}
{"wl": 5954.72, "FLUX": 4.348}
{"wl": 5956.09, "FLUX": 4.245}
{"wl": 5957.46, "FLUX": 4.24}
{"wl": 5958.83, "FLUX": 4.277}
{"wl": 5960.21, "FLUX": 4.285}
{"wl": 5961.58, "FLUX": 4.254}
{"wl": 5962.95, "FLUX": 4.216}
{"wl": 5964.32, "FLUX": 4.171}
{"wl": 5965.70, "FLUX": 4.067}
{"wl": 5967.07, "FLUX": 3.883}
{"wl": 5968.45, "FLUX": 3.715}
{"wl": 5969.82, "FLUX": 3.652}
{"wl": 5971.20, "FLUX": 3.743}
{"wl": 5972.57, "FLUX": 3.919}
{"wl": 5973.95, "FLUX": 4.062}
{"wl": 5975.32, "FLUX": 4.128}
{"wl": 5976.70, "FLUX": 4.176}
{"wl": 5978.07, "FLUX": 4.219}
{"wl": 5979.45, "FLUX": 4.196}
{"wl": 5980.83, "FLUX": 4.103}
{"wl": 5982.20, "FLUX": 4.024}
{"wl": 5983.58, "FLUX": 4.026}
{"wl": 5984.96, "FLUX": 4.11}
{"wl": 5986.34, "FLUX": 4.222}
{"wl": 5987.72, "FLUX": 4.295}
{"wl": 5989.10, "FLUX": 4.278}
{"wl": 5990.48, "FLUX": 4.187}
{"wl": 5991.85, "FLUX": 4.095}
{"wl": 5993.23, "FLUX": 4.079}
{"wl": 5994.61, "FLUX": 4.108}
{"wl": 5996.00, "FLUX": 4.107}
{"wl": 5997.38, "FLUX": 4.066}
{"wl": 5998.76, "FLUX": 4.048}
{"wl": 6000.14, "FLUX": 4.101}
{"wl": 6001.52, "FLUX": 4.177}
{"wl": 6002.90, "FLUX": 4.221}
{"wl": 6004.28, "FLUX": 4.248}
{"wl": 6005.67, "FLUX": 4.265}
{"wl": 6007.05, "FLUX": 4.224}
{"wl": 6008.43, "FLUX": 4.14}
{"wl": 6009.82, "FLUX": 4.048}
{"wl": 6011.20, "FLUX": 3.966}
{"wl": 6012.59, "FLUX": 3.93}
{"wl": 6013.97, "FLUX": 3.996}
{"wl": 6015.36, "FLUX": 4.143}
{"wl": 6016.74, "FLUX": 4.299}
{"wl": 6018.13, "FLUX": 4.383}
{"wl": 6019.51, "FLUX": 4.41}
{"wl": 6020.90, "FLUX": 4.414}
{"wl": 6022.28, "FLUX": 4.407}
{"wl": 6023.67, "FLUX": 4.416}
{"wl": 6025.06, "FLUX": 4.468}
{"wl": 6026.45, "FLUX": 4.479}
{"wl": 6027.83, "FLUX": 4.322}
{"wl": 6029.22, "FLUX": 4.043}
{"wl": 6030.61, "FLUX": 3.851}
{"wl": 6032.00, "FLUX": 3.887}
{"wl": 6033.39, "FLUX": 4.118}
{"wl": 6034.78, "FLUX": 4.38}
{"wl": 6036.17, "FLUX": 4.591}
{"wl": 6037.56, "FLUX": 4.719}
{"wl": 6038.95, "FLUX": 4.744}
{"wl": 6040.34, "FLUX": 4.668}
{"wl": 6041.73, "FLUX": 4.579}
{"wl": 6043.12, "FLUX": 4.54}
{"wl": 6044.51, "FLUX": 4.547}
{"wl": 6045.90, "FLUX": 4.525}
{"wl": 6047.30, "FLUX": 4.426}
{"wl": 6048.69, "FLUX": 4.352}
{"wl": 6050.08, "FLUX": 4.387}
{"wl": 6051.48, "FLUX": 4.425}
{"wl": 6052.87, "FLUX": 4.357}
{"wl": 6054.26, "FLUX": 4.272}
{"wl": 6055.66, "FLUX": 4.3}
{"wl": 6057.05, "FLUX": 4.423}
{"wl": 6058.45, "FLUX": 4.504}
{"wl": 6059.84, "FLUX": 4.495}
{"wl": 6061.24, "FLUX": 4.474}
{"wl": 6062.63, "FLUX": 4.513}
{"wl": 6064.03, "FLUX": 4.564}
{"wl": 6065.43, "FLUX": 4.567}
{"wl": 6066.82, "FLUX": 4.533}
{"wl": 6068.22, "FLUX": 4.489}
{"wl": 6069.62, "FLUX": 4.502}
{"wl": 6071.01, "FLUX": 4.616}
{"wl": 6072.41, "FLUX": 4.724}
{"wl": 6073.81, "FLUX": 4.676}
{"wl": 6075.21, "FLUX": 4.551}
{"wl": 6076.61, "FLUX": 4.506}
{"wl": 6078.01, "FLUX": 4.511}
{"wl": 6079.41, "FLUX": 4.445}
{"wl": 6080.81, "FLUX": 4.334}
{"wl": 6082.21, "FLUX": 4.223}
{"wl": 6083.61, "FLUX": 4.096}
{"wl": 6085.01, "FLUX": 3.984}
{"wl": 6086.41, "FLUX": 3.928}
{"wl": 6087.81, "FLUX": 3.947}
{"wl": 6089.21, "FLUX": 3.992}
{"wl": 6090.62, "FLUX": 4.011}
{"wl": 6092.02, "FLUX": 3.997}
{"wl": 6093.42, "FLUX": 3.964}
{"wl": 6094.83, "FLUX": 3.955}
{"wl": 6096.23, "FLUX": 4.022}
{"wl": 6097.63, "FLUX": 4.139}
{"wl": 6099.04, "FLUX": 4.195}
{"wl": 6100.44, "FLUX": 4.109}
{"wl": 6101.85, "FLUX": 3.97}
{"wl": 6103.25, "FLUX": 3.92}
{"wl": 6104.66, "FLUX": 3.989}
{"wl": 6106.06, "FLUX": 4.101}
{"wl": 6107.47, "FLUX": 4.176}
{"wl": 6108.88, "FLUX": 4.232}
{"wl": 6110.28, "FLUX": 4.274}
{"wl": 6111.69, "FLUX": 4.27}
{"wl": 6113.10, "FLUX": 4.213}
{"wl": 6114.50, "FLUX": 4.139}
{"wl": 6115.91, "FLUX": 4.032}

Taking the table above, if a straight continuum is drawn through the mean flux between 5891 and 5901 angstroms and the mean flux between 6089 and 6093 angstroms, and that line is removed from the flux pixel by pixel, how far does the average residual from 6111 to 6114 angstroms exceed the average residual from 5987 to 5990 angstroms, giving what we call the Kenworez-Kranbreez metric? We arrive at -0.3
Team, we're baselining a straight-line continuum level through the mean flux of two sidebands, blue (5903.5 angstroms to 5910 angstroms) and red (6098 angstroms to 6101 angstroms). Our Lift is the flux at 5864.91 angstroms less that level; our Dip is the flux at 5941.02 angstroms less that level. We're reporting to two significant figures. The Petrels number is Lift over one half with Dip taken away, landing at -0.26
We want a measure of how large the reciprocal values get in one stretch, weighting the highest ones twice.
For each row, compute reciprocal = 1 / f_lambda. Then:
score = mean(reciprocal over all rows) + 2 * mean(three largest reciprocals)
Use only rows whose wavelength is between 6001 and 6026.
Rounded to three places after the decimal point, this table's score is 0.741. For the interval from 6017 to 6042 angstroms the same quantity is 0.739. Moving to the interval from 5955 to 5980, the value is 0.786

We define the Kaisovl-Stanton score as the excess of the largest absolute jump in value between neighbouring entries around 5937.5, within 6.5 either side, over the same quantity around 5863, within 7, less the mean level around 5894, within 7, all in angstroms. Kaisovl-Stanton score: -3.5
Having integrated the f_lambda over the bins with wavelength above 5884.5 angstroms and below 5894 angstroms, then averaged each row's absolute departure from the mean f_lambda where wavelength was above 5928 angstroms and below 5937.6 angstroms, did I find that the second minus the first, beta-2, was -34.3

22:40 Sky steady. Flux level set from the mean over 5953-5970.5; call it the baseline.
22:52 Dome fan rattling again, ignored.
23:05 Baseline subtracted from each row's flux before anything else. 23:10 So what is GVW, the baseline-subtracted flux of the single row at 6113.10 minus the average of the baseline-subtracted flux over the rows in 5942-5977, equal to 0.04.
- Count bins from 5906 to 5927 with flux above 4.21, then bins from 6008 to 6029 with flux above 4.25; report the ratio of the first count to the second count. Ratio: 1.3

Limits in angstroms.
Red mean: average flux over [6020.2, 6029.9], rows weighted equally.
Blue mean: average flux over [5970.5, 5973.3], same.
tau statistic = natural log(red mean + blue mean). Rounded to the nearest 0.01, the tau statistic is 2.10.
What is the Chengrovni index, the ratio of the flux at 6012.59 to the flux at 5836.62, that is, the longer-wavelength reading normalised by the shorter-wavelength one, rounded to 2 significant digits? 0.97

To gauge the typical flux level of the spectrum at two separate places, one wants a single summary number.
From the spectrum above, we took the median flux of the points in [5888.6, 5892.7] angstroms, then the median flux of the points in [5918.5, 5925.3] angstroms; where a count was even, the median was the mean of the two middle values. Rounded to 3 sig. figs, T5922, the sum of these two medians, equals 7.91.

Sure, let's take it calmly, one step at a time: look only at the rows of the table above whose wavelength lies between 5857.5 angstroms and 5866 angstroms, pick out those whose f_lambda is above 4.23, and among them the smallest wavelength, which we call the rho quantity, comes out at 5863.56 angstroms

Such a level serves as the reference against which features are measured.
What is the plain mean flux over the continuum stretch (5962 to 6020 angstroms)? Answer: 4.11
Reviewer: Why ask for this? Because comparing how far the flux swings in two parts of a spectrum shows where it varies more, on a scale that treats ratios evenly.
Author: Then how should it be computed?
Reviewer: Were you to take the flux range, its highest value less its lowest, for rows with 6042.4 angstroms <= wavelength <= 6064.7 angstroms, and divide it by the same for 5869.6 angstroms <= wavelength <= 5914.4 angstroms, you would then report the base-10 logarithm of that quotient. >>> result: -0.62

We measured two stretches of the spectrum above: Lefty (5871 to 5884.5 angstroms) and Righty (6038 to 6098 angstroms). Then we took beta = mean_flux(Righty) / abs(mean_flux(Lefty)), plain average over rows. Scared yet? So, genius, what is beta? 1.03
